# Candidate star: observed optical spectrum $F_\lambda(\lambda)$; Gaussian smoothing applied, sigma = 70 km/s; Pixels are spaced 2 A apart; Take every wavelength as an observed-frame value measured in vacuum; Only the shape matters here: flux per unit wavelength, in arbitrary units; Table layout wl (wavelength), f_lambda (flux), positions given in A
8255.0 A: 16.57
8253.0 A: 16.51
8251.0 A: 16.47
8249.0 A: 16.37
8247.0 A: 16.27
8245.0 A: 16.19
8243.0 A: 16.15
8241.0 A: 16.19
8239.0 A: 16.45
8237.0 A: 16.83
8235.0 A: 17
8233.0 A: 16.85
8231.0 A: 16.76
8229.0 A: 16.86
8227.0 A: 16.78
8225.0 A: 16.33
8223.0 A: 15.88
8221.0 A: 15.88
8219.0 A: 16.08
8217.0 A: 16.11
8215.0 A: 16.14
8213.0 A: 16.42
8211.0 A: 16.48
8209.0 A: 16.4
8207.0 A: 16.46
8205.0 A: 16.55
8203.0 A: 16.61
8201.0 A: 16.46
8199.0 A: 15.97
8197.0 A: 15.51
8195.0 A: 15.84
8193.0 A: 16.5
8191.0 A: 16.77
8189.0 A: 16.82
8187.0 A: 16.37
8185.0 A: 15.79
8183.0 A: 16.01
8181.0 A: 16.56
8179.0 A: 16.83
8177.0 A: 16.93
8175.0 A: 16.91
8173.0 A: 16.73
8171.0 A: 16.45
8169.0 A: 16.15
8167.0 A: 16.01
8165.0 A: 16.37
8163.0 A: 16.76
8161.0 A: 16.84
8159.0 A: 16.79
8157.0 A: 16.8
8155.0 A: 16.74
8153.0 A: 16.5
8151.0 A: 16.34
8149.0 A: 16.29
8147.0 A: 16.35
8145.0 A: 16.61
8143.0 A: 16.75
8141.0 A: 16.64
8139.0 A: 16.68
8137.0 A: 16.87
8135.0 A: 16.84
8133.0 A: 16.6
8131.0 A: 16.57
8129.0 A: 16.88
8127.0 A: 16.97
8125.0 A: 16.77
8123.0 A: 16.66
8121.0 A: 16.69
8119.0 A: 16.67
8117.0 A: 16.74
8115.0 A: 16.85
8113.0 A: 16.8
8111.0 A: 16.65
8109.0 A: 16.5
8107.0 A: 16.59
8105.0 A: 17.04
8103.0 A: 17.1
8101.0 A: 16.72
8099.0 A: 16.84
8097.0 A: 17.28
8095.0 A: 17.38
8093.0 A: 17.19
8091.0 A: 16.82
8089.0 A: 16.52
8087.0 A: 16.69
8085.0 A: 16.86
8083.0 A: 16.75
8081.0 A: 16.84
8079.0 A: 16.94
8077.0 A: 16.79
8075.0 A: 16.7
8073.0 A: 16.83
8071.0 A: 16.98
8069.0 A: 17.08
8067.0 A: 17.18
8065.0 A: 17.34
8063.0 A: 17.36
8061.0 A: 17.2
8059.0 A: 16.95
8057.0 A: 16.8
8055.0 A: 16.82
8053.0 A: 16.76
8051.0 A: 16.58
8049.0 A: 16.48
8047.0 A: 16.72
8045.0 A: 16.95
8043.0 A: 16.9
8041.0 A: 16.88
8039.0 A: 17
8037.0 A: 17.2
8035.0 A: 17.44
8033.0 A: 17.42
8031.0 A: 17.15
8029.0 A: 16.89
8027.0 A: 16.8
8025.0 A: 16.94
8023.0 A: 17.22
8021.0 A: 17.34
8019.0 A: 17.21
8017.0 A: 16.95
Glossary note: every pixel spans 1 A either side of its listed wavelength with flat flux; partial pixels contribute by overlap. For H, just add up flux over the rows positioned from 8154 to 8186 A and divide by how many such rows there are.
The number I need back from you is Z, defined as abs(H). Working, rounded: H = 16.5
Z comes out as 16.5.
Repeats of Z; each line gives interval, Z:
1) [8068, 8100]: 16.9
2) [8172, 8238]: 16.4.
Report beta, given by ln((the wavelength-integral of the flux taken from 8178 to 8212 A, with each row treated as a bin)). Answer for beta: 6.32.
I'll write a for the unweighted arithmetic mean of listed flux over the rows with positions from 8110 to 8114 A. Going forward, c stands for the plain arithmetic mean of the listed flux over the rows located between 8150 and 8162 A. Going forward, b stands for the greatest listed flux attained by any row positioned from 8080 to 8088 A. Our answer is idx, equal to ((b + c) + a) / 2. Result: 25.1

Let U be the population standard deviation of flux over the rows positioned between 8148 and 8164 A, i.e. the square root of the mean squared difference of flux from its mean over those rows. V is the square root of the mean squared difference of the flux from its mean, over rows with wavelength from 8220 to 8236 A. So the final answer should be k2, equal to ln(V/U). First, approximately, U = 0.207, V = 0.42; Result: 0.71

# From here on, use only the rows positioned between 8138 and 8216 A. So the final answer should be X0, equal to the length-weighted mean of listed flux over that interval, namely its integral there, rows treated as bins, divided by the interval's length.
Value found 16.5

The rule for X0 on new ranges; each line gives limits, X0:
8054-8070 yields 17.1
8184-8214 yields 16.3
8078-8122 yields 16.8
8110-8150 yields 16.7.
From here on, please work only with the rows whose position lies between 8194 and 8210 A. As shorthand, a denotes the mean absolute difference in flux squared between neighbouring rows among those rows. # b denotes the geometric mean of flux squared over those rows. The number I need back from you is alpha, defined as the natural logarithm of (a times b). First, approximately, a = 7.5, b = 263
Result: 7.59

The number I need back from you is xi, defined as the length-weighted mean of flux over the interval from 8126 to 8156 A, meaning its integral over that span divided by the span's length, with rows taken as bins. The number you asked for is 16.6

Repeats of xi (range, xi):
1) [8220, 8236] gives 16.5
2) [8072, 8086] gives 16.8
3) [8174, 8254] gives 16.4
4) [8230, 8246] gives 16.6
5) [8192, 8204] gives 16.1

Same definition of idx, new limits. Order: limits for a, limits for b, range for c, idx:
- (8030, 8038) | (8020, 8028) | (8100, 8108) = 25.8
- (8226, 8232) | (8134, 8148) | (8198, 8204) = 25.0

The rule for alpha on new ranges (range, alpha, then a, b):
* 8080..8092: 7.36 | 5.6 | 280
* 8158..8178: 7.50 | 6.6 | 275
